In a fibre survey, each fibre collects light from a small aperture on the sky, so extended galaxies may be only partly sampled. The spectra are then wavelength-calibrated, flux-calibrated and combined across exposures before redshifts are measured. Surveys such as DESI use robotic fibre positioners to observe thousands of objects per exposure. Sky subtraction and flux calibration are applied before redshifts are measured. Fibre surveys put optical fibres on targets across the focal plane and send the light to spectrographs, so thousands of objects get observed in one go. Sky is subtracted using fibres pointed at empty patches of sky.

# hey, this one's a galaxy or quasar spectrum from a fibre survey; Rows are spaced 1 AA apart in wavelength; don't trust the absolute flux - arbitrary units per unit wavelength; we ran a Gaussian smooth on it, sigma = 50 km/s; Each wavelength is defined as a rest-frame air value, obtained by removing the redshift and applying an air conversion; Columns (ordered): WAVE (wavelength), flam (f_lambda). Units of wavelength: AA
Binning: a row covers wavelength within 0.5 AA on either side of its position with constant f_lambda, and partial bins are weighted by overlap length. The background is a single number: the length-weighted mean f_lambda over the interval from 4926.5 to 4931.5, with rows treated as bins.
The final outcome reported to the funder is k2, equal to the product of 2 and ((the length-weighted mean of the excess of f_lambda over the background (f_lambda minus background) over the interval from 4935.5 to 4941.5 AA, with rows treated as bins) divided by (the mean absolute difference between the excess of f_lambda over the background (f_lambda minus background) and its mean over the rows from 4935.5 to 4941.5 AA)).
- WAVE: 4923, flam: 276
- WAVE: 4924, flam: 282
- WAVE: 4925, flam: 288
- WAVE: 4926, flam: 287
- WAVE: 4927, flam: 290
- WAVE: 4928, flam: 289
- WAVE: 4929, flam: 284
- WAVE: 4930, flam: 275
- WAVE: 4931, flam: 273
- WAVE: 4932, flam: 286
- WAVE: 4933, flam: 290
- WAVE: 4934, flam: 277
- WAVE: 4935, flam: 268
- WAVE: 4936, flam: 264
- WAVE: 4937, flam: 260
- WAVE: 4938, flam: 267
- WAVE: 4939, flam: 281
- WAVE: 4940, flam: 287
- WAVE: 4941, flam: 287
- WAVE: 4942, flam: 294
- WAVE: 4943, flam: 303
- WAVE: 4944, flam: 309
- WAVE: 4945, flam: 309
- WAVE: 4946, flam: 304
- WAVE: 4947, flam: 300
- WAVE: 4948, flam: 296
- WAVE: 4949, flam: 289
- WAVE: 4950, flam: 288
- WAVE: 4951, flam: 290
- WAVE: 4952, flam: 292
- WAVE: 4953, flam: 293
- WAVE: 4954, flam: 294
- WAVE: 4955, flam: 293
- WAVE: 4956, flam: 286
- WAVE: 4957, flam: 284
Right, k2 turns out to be -1.5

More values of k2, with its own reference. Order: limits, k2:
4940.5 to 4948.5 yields 6.0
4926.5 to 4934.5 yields 0.3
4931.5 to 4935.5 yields -0.5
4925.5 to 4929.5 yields 5.3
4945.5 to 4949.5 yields 6.3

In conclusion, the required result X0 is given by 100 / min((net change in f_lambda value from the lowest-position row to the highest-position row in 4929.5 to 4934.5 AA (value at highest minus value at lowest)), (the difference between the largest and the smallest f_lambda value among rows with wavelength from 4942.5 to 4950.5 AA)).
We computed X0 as 50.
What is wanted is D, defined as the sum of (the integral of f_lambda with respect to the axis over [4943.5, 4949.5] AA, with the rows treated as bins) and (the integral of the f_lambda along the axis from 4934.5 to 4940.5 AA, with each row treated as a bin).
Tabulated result 3434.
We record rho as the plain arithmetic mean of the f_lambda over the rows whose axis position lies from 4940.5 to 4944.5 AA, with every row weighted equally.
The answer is 298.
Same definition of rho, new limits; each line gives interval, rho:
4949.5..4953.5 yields 291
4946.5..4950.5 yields 293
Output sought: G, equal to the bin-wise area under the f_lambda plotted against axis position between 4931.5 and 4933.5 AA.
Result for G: 576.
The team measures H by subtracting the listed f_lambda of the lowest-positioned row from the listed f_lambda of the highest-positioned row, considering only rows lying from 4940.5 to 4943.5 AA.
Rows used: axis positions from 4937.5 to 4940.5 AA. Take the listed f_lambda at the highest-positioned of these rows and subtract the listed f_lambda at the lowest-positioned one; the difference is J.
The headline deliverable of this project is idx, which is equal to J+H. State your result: 36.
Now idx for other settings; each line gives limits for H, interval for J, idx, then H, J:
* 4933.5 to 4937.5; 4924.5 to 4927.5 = -15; -17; 2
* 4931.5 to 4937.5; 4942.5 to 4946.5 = -25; -26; 1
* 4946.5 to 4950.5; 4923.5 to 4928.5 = -5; -12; 7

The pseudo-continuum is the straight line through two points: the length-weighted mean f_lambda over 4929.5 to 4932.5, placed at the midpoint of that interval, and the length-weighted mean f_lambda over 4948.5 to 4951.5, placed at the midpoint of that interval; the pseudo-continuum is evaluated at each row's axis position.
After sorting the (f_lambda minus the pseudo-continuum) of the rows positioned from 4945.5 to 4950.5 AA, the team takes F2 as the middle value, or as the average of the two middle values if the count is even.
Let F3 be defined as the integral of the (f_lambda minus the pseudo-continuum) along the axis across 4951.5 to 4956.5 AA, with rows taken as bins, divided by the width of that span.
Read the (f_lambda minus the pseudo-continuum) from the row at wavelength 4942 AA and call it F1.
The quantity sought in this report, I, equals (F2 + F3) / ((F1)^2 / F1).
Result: 1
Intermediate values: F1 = 10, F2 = 8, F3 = 0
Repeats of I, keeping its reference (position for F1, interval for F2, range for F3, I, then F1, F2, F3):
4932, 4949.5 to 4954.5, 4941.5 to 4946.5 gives 3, 7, 2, 18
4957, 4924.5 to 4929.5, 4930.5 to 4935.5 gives -1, -9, 13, 0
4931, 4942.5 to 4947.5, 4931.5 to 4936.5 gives -3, -5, 18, -3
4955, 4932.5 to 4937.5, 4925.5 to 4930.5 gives -3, 1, -12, 9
